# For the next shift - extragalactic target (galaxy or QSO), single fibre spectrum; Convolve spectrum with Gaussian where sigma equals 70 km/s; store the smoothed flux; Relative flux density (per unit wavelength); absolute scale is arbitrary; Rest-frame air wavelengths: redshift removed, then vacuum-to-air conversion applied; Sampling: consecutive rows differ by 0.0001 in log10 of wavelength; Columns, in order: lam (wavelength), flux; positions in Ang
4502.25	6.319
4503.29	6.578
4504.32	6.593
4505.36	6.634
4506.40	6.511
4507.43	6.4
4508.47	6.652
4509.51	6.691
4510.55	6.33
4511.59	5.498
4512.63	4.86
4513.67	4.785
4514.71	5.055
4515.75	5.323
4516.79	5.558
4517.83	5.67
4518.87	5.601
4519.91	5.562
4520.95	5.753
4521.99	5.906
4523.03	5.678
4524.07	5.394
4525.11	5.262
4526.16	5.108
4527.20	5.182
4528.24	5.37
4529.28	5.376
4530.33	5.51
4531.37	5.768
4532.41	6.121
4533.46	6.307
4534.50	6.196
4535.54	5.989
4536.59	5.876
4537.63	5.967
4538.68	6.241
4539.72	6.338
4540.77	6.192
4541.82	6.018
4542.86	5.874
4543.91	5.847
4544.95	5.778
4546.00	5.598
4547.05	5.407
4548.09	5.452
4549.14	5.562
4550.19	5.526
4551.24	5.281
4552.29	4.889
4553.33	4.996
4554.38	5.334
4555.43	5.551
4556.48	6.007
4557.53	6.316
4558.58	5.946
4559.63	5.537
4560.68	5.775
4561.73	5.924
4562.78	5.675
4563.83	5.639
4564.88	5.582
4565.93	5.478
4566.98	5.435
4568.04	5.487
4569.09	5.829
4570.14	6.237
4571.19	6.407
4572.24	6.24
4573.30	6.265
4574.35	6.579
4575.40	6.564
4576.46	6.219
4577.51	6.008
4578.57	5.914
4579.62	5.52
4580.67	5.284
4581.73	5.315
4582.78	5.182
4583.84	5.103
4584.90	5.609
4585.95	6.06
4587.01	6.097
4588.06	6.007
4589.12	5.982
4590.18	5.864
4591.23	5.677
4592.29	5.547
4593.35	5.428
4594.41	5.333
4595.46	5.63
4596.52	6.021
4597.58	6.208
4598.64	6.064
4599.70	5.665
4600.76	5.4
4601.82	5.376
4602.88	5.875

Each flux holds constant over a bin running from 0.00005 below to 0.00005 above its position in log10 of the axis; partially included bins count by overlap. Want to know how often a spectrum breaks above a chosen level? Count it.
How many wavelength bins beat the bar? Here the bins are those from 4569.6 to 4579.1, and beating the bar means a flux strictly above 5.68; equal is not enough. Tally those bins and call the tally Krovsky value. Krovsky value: 9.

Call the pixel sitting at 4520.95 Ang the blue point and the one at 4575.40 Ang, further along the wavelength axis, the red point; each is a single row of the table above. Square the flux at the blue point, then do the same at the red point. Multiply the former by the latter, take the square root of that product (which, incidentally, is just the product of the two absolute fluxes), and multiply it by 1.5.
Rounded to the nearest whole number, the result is 57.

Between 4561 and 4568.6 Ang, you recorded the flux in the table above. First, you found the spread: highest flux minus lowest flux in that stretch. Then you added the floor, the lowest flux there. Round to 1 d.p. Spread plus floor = 5.9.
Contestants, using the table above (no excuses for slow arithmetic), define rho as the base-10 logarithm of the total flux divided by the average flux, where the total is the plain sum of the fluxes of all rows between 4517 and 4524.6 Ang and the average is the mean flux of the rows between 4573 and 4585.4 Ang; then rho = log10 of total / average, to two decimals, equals 0.83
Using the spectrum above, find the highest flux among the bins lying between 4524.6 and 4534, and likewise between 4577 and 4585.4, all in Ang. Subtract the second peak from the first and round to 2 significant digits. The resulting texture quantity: 0.30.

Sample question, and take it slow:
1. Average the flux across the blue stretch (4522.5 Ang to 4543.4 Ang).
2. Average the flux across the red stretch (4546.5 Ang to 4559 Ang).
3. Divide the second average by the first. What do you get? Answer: 0.95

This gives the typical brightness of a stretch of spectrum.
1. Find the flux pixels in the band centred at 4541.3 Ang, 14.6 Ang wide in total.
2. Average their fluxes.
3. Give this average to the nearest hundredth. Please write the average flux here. 5.91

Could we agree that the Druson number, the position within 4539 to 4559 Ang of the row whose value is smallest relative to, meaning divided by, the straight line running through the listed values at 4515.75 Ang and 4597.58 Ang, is 4552.29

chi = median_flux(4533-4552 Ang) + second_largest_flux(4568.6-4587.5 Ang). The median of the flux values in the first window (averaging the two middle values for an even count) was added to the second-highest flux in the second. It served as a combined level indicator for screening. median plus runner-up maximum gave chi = 12.4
